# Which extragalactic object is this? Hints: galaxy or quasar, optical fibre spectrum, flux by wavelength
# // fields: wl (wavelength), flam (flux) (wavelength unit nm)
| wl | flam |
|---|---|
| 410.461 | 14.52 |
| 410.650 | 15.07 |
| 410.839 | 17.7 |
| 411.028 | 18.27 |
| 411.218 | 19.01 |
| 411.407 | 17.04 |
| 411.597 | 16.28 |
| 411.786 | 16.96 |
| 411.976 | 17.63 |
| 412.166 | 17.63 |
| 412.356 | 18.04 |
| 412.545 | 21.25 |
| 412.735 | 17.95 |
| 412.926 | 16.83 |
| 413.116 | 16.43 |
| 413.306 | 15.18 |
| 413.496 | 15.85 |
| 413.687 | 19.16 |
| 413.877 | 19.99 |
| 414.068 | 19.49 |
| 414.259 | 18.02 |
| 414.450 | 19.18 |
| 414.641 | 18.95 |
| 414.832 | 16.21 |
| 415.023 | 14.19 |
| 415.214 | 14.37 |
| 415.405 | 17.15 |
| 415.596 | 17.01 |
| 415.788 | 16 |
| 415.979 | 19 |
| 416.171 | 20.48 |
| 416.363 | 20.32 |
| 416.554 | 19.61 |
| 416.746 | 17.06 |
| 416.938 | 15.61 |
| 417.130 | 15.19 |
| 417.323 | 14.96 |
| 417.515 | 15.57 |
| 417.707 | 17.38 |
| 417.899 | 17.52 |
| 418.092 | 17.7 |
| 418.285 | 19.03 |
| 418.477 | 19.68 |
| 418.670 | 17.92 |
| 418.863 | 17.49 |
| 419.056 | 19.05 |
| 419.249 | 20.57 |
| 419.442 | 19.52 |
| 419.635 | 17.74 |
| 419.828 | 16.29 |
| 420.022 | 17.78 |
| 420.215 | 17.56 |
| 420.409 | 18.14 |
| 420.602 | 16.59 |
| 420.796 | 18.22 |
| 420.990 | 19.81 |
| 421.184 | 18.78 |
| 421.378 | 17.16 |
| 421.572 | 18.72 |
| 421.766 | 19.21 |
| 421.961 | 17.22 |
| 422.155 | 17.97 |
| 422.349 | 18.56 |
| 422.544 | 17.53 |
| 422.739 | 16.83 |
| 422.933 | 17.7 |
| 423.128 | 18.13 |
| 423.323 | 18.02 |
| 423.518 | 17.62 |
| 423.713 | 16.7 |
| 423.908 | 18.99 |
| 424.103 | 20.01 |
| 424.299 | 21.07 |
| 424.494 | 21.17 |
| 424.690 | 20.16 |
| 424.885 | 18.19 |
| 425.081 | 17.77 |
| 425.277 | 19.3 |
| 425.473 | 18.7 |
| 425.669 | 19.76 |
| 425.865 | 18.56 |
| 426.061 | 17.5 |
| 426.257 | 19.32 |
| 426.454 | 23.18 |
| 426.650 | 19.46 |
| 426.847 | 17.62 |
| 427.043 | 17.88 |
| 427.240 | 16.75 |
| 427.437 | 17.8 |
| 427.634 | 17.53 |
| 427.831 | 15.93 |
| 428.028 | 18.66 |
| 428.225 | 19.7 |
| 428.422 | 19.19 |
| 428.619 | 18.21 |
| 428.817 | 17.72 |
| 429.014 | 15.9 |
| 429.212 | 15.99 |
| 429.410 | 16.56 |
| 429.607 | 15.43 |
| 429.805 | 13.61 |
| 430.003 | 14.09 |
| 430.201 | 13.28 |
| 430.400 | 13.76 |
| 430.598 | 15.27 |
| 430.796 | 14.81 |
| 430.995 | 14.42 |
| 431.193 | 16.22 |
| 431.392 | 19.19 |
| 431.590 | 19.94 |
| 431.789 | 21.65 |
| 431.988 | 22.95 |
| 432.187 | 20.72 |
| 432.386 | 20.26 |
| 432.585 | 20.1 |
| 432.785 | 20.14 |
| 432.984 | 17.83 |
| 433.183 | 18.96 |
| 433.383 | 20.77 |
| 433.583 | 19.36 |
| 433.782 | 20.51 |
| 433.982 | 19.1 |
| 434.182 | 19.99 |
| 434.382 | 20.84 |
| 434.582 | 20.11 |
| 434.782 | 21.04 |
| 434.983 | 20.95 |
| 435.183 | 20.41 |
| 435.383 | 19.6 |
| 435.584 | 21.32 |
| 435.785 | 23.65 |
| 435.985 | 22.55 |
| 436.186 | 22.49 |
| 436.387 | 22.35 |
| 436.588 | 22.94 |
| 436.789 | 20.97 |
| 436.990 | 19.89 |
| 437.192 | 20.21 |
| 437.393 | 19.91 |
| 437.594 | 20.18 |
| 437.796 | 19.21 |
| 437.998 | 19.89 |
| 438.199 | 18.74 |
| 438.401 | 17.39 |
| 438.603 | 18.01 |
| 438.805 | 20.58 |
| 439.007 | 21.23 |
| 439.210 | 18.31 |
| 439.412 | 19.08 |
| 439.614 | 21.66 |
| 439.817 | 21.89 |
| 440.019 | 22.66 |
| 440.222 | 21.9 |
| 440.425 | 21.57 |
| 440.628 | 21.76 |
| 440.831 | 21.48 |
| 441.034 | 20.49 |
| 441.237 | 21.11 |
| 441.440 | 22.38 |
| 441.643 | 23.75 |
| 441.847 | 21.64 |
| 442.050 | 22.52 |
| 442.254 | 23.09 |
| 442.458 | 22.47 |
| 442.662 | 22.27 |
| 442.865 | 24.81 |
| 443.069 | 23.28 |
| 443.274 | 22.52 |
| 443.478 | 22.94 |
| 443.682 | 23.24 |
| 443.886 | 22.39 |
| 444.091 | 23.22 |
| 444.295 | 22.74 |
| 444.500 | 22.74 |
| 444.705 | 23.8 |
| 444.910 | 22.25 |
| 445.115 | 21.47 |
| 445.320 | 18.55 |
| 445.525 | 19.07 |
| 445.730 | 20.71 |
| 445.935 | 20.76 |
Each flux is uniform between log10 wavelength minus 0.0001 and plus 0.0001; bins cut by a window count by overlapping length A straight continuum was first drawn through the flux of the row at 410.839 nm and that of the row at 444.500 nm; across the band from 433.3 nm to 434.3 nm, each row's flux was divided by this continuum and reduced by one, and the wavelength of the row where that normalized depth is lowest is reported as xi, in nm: 433.982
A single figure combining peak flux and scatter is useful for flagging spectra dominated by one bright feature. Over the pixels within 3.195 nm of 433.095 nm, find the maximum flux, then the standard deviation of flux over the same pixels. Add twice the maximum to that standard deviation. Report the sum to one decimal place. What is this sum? 50.1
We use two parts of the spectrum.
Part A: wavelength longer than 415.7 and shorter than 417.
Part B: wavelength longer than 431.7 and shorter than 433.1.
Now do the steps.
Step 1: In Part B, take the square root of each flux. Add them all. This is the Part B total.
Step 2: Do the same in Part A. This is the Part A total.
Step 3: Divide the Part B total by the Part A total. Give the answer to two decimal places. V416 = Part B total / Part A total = 1.06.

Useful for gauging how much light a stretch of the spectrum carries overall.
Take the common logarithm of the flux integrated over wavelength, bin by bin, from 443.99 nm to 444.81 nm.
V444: 1.28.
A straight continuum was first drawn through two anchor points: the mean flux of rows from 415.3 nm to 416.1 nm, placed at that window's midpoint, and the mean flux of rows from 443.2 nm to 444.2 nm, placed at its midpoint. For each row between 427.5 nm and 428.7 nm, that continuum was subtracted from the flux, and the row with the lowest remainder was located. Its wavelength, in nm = 427.831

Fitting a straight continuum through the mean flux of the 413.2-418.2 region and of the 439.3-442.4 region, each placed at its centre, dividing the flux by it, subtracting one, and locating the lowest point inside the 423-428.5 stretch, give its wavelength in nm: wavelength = 427.831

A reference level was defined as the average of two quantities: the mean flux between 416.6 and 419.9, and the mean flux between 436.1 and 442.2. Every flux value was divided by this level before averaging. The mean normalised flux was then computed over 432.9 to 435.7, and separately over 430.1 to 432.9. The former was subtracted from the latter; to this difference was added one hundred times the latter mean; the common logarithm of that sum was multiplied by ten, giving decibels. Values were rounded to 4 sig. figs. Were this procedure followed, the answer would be 19.72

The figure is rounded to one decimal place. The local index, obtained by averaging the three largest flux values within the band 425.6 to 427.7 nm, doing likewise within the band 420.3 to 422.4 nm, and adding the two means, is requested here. 40.1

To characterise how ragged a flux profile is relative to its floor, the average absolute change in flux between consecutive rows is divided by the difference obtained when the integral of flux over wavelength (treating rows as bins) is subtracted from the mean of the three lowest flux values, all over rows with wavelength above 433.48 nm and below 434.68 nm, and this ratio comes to -0.22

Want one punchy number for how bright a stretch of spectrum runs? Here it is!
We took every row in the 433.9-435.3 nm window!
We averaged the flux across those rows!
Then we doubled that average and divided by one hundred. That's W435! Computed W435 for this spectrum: 0.41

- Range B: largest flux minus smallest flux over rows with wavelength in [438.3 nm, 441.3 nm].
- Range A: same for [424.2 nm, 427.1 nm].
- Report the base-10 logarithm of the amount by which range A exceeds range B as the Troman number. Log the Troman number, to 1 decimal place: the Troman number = -0.4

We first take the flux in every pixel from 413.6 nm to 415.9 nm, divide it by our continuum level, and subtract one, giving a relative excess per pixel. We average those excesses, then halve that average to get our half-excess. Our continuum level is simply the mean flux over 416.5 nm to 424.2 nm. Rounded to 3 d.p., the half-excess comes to -0.011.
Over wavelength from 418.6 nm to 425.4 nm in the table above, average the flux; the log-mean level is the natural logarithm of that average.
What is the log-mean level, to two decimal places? 2.91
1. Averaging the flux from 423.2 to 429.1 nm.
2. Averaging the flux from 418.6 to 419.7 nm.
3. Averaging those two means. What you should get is 18.7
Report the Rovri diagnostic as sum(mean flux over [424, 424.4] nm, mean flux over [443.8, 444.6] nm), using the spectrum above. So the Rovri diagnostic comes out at 43.3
